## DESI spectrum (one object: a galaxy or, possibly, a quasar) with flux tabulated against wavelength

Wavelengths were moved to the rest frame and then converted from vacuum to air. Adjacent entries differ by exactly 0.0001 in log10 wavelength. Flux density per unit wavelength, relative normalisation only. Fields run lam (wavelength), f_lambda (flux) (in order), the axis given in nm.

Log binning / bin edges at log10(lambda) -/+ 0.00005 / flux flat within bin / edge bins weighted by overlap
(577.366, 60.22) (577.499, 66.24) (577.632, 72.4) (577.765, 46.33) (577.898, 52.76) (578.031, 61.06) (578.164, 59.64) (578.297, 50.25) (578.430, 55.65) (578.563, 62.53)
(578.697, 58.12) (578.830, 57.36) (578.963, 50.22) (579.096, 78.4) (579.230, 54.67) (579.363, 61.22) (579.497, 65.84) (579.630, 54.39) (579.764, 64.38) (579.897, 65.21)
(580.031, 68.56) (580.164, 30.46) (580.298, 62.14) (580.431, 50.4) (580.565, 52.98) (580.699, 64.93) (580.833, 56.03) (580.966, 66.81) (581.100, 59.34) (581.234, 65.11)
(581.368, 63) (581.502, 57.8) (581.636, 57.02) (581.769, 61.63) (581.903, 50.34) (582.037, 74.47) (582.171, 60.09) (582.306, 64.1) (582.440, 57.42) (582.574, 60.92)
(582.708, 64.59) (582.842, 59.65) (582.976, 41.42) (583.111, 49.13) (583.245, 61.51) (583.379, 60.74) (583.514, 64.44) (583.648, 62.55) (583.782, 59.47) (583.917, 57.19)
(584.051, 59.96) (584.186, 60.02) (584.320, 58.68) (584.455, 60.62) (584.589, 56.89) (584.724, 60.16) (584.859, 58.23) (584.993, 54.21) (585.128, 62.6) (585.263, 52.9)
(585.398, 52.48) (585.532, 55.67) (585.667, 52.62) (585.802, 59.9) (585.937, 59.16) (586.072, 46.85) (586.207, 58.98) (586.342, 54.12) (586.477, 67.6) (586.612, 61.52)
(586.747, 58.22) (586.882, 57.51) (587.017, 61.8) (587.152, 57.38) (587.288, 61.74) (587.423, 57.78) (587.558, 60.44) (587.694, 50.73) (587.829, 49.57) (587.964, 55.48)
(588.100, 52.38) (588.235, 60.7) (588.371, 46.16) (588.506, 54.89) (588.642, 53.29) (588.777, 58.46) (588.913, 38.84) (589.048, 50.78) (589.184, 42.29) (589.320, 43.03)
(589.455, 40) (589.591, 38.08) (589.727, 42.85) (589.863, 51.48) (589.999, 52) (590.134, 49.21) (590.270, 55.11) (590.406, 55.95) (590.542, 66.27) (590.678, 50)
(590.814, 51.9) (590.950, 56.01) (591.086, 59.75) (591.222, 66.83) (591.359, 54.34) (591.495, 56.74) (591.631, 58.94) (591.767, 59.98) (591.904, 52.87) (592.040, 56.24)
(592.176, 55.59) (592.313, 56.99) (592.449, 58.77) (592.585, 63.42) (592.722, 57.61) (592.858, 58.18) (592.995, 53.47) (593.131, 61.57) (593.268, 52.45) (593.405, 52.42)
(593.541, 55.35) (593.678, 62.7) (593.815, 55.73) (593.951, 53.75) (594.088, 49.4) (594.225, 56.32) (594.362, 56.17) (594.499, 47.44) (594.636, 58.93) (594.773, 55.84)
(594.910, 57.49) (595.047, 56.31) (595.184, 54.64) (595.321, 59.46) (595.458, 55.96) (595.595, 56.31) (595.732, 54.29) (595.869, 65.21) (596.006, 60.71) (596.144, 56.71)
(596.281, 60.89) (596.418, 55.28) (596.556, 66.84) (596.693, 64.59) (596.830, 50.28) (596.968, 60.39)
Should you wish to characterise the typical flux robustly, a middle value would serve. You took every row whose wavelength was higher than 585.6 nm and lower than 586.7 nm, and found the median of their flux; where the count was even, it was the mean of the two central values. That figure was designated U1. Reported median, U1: 59.1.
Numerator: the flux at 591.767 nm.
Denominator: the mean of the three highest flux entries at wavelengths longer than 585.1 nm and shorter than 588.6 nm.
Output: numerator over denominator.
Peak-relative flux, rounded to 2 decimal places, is 0.94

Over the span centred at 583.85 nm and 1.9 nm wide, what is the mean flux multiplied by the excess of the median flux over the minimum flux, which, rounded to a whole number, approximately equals 1078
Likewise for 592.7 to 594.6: 447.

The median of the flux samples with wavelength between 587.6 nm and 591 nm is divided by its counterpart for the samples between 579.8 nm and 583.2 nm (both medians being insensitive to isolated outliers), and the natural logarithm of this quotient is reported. -0.155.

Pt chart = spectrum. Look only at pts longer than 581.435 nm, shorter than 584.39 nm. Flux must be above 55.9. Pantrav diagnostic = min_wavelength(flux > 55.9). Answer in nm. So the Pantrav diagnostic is 581.502 nm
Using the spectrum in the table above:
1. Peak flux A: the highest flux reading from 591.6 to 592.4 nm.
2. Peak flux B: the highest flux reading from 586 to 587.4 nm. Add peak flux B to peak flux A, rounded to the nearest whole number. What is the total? 128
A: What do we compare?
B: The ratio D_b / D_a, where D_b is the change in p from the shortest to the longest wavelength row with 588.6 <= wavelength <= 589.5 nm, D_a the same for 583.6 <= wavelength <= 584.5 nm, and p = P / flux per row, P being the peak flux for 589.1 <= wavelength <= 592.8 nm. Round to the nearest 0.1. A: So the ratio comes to 12.2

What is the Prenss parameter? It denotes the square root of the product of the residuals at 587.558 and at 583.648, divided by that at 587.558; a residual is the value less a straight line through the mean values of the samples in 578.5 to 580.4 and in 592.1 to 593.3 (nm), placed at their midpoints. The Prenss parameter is 1.3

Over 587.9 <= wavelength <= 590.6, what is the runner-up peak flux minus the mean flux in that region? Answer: 10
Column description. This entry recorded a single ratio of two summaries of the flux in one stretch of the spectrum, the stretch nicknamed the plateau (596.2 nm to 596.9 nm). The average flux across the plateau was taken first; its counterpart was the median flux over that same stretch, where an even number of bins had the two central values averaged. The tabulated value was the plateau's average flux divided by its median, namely 0.978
